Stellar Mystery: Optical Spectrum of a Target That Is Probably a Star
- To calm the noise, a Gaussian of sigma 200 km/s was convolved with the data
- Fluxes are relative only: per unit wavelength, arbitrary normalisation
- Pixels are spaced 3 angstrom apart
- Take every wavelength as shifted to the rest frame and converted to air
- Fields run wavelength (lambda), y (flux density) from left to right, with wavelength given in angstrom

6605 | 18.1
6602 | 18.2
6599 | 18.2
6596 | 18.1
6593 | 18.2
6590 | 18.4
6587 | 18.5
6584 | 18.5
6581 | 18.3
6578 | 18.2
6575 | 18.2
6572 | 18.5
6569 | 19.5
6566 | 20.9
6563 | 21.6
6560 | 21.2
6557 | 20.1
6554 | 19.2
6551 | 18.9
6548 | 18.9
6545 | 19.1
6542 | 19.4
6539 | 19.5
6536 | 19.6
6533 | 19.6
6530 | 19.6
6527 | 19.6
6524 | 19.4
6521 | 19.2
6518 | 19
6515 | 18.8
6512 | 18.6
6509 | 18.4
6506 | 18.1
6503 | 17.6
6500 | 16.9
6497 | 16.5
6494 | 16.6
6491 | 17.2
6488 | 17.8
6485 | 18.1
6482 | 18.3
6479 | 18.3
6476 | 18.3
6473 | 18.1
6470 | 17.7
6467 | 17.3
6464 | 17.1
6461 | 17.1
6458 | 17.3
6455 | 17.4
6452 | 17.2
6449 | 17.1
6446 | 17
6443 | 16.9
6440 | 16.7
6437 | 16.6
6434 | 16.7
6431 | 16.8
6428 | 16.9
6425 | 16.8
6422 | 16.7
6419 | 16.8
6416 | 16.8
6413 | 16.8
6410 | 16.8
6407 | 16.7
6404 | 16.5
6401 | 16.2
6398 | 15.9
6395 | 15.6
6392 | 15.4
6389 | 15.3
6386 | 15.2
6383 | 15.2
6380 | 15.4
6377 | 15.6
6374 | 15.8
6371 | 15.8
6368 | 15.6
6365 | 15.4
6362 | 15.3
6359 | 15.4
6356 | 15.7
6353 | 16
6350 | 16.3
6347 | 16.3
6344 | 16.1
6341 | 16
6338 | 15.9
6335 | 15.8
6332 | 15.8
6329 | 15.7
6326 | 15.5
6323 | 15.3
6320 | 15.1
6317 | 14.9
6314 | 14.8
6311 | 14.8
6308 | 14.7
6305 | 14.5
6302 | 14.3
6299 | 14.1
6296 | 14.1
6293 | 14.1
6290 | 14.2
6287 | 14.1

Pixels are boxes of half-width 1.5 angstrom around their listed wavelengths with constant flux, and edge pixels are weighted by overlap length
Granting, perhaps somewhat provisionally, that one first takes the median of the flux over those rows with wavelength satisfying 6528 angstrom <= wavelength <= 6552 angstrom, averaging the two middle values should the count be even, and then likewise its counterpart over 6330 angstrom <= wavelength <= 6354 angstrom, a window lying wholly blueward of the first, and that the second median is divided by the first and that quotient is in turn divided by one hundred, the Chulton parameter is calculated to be 0.0082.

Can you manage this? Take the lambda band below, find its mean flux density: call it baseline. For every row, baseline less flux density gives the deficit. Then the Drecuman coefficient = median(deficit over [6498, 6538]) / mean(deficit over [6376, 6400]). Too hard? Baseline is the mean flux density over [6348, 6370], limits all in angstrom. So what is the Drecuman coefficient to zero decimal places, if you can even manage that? -15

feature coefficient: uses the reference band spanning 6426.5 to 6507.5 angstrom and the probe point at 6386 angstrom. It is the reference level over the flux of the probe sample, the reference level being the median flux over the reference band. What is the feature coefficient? 1.13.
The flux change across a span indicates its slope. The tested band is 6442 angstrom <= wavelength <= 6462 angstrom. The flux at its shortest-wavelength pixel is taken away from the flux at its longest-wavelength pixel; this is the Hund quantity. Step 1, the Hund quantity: 0.20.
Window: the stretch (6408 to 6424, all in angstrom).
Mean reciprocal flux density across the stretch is 0.060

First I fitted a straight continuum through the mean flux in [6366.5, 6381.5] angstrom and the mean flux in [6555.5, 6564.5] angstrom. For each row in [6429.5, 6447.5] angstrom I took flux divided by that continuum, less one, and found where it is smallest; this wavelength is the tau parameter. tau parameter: 6437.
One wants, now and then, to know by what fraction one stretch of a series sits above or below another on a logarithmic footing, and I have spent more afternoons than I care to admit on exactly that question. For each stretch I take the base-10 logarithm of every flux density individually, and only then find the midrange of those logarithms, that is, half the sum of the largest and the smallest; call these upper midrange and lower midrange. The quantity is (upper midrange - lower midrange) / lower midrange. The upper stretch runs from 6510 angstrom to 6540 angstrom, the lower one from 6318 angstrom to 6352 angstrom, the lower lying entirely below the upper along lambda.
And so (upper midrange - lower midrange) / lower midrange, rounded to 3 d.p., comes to 0.071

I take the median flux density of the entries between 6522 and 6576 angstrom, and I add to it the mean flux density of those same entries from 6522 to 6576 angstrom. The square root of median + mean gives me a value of 6.25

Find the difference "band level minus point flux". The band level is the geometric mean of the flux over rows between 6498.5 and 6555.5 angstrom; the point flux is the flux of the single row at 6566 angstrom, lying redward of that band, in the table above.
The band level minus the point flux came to -2.0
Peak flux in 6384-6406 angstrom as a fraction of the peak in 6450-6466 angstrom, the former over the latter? 0.948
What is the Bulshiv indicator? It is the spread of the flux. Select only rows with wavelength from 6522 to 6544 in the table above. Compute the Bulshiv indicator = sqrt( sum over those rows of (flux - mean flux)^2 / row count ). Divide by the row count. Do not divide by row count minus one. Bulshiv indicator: 0.09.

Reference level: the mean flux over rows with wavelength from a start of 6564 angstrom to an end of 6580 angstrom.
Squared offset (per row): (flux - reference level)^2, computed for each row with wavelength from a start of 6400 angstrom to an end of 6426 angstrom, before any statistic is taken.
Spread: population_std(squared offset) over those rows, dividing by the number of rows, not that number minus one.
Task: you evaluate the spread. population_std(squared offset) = 1.0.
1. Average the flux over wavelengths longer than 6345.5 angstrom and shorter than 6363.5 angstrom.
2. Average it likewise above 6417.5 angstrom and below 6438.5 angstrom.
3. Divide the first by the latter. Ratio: 0.945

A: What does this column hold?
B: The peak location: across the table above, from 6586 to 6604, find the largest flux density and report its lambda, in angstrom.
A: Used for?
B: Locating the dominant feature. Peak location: 6587 angstrom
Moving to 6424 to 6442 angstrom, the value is 6428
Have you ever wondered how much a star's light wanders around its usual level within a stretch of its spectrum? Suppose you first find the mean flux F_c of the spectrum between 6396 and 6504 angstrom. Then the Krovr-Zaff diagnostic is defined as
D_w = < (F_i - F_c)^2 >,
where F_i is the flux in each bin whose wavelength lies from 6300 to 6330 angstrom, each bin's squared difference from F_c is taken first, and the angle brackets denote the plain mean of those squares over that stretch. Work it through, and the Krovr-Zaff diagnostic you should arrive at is 5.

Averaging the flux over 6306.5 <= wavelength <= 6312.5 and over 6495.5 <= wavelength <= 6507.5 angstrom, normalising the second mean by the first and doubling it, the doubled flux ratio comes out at 2.34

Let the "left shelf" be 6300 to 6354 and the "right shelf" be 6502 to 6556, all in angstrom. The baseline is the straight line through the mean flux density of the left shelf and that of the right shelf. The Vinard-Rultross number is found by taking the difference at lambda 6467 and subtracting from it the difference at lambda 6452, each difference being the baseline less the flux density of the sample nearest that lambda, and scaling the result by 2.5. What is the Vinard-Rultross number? 0.4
